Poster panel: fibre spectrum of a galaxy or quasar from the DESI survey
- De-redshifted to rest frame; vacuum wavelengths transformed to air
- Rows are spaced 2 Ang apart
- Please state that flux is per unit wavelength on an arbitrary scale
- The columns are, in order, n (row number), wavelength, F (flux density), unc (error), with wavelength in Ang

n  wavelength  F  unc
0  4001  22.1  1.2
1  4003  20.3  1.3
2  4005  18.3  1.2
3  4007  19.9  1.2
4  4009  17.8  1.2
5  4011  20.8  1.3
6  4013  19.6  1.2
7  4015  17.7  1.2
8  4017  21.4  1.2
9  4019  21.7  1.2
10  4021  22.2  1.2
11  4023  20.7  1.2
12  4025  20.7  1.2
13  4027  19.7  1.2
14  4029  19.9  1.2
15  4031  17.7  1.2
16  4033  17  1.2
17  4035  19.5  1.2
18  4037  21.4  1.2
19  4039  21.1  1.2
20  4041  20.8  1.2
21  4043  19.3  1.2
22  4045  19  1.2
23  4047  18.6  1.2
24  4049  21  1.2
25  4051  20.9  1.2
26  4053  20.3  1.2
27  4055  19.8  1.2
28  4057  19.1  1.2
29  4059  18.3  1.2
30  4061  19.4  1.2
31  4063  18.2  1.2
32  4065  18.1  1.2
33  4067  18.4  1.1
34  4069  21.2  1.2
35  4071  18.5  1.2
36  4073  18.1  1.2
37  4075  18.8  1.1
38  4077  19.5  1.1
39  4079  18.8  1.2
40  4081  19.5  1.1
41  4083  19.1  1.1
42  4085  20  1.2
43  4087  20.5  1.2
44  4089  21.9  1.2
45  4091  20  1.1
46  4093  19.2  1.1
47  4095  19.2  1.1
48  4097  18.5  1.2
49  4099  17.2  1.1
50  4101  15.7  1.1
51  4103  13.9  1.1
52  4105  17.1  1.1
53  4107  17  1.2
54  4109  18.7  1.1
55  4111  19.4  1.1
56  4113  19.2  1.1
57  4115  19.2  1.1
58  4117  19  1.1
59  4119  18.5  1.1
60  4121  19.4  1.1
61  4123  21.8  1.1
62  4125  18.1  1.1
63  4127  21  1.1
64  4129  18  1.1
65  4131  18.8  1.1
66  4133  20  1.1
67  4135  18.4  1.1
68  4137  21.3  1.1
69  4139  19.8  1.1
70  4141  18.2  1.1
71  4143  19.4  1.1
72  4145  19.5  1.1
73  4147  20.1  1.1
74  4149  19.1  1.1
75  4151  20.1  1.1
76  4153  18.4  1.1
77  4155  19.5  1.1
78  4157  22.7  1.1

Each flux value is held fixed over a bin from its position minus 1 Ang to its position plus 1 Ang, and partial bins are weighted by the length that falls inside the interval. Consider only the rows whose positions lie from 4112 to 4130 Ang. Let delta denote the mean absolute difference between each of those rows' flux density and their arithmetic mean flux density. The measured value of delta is 0.92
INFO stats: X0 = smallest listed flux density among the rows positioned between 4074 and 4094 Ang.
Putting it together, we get 18.8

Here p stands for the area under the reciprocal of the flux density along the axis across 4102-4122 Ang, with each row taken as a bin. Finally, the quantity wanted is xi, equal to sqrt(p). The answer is 1.06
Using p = 1.113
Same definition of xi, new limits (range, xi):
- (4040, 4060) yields 1.01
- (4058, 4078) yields 1.03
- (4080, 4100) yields 1.01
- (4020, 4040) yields 1.00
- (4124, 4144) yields 1.02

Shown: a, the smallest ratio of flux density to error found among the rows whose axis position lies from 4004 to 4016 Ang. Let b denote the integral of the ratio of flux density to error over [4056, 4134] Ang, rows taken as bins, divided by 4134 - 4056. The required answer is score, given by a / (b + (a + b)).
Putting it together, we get 0.307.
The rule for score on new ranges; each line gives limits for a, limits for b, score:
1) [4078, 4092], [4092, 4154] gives 0.315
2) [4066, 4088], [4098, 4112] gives 0.331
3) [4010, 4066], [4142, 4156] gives 0.286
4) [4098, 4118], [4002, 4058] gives 0.277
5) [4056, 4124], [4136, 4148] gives 0.261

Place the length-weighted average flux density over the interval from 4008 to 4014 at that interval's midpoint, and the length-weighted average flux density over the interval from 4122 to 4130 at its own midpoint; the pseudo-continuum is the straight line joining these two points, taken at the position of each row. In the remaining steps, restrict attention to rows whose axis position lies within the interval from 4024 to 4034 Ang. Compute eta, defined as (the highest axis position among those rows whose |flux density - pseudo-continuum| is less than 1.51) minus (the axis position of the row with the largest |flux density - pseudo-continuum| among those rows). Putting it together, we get -4 Ang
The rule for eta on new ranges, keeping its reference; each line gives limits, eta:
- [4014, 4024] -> 2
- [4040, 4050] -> 0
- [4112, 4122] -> 2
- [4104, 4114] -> 6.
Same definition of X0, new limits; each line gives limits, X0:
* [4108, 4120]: 18.5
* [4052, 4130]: 13.9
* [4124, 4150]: 18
